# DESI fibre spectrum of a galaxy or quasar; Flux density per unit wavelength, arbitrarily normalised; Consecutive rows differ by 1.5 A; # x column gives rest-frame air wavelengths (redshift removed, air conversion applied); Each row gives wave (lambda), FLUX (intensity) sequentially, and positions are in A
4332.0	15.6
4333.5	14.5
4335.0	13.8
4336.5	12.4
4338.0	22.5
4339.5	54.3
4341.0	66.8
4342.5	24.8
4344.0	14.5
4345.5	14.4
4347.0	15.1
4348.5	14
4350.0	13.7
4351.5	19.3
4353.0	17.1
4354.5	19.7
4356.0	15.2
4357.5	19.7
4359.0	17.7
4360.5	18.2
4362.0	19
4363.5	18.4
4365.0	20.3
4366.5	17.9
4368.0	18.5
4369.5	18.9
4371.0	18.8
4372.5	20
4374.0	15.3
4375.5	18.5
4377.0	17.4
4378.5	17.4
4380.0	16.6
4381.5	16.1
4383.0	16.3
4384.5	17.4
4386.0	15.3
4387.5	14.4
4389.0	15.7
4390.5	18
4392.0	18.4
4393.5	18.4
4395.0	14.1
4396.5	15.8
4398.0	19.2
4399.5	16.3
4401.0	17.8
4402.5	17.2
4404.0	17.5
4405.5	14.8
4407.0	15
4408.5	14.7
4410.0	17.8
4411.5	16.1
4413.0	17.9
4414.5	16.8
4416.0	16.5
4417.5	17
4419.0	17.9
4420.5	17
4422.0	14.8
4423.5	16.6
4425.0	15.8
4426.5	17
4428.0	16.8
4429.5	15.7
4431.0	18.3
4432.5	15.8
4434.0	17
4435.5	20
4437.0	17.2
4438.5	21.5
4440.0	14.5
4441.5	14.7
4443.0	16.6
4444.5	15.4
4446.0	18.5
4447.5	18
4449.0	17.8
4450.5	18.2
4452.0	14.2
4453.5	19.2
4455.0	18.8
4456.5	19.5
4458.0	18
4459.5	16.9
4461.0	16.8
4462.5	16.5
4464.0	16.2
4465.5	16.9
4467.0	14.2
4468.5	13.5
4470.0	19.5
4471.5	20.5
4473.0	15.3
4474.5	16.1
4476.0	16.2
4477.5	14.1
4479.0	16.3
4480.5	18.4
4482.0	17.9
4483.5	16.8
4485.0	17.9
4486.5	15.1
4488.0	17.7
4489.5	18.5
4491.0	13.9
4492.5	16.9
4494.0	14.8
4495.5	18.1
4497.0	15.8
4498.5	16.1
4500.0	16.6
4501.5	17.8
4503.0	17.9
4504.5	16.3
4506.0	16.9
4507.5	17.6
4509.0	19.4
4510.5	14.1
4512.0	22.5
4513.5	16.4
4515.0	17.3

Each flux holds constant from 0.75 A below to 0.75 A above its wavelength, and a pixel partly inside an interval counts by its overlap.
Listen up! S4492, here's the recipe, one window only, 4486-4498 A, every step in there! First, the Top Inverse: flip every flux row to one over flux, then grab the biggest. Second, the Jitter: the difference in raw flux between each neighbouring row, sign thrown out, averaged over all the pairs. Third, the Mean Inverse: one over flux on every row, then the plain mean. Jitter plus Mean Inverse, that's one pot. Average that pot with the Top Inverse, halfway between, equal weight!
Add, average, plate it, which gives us 1.4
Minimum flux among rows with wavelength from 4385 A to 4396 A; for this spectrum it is 14.1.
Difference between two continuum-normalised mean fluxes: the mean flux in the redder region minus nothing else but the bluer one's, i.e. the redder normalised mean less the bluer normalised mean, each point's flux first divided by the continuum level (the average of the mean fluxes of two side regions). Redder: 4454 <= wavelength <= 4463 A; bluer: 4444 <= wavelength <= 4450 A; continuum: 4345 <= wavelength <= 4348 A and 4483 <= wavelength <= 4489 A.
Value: 0.02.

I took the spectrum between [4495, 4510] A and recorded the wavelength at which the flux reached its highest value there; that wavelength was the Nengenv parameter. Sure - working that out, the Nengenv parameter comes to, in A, 4509.0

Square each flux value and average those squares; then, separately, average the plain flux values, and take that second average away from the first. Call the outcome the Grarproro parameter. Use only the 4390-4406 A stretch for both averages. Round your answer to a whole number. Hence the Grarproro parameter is 276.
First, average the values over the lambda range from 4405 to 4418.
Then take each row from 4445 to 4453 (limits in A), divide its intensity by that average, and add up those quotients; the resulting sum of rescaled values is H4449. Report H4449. 5.3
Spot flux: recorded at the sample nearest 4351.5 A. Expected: 19.3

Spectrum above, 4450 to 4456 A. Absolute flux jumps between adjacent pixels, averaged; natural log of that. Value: 1.1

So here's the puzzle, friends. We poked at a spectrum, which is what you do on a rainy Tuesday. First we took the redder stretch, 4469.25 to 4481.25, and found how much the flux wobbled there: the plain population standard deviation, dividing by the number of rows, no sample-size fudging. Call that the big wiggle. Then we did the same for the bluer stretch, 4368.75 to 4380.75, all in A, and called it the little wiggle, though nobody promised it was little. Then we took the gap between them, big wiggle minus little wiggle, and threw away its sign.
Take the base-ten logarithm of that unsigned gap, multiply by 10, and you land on -1.8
